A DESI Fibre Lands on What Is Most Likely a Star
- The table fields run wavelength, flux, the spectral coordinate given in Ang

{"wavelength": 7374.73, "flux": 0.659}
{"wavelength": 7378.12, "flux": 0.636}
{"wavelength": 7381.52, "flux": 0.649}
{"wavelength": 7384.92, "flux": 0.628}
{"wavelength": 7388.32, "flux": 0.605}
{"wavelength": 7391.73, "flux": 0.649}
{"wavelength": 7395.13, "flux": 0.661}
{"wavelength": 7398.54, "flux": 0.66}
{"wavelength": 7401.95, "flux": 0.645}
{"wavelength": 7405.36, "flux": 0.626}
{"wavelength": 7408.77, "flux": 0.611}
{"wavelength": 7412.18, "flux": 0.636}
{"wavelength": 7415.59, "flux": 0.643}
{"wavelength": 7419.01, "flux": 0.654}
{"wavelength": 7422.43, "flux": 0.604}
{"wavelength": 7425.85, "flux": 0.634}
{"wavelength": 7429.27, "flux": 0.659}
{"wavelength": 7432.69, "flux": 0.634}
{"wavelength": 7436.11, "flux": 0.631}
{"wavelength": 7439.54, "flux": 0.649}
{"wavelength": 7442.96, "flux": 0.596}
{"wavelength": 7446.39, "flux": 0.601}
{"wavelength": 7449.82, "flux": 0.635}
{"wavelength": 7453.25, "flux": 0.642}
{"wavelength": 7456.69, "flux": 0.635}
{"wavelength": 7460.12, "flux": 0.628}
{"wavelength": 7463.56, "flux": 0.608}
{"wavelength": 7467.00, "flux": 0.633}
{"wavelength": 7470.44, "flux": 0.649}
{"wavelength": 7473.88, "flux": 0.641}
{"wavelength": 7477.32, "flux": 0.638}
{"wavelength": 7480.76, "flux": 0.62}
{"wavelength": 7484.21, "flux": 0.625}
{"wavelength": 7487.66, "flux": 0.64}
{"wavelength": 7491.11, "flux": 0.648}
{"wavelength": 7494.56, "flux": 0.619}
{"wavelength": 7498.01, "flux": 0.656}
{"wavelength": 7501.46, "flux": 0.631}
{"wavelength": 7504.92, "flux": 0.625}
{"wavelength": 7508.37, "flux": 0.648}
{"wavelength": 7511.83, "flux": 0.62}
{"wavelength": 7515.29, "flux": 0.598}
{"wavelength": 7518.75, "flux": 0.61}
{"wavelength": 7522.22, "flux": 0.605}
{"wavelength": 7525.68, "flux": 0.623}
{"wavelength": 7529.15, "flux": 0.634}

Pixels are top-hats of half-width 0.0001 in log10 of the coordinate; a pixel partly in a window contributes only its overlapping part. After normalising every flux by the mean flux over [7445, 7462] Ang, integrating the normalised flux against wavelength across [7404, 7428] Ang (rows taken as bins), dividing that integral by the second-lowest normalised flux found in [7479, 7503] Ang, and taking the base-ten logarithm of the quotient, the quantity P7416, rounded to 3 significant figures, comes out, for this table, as 1.39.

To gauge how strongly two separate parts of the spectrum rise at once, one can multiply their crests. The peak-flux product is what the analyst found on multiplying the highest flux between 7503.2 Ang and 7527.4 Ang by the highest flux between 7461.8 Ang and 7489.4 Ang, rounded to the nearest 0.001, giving 0.421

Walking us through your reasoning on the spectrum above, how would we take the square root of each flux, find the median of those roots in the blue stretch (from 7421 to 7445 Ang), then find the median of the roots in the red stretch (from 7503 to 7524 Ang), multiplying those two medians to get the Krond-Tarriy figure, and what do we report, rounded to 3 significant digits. 0.624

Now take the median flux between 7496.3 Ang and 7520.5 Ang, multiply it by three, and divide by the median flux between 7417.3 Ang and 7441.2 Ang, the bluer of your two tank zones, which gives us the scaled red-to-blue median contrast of 2.957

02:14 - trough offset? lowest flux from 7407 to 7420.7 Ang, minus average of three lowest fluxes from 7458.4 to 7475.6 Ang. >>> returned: -0.012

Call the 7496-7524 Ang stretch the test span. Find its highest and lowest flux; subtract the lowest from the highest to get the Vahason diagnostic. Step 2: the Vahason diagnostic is 0.058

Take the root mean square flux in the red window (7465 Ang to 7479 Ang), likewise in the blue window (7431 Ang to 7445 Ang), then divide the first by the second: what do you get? 1.02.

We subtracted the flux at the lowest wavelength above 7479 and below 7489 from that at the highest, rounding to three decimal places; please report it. 0.020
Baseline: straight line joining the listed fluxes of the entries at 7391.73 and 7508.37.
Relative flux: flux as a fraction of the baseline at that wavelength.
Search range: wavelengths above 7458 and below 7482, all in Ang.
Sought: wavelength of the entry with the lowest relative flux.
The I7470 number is 7463.56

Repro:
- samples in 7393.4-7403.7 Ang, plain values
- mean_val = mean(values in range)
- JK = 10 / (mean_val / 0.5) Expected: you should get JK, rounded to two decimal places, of 7.63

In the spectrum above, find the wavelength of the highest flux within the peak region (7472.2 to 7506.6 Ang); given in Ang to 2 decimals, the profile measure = 7498.01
